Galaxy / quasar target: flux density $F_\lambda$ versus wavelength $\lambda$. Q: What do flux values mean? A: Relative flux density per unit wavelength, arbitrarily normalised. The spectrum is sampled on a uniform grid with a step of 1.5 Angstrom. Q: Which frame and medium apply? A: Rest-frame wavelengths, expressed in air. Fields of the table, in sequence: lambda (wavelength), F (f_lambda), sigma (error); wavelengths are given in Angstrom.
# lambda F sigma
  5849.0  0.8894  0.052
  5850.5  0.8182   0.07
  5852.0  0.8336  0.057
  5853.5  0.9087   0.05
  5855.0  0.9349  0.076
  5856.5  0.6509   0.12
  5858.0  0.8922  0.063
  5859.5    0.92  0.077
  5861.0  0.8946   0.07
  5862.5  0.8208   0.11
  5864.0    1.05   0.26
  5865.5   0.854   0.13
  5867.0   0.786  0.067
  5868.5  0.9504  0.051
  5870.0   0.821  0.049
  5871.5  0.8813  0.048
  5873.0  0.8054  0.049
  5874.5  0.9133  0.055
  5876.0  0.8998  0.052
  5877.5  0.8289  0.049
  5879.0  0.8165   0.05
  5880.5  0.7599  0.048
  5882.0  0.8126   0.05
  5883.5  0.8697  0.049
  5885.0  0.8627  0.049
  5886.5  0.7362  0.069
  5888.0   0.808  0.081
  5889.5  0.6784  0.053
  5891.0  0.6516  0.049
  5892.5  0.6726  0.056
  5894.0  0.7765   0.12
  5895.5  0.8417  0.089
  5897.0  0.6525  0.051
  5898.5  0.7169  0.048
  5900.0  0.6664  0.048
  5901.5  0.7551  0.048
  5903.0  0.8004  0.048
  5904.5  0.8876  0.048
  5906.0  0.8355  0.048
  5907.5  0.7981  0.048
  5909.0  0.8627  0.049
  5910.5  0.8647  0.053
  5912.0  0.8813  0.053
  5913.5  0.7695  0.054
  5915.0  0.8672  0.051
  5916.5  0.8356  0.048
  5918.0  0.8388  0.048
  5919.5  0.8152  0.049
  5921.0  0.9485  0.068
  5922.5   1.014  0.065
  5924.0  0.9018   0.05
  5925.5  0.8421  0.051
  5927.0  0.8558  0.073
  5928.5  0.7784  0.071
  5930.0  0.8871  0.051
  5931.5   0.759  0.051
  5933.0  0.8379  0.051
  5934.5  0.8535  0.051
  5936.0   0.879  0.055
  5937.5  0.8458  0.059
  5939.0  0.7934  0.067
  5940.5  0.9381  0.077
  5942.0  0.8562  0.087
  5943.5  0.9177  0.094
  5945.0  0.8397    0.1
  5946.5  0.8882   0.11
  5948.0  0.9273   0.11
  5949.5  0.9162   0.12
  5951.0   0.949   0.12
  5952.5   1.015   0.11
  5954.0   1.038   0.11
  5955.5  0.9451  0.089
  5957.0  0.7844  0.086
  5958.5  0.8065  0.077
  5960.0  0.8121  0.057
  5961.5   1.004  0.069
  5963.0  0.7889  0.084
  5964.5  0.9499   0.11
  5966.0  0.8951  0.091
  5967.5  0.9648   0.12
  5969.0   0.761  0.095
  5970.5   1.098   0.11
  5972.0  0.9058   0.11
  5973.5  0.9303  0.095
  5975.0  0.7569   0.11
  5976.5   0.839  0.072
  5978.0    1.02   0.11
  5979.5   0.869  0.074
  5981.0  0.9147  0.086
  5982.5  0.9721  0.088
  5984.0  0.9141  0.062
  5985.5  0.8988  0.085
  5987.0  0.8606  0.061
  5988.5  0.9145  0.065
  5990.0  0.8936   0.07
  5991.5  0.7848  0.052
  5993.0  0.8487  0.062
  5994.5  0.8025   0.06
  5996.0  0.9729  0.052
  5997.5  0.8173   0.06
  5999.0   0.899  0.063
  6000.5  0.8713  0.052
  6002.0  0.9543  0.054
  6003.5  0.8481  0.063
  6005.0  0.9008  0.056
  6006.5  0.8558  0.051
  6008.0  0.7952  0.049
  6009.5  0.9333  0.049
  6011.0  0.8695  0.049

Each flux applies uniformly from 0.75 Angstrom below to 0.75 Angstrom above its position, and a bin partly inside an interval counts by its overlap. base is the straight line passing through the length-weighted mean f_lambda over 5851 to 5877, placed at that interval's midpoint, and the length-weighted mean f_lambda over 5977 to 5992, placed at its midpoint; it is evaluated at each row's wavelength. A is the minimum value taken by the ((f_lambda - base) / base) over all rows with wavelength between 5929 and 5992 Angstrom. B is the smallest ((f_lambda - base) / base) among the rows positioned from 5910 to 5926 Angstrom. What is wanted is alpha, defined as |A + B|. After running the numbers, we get 0.29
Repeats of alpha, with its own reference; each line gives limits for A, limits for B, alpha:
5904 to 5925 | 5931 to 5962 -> 0.28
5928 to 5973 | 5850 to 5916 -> 0.41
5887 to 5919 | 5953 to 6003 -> 0.42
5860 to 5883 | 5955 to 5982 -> 0.29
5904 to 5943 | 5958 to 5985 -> 0.31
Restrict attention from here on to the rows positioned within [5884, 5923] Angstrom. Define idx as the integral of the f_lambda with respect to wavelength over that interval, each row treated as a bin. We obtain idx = 31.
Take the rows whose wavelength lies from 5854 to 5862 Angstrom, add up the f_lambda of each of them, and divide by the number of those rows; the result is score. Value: 0.859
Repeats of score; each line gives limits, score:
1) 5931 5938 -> 0.835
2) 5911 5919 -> 0.838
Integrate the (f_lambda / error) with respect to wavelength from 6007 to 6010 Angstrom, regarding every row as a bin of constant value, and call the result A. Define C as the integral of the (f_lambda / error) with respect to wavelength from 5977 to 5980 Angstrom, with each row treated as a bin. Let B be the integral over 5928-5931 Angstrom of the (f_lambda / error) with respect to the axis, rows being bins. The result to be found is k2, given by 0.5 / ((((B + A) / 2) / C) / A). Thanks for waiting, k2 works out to 17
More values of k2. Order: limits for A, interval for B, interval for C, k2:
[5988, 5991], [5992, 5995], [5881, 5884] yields 25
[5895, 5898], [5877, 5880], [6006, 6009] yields 21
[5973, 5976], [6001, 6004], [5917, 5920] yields 18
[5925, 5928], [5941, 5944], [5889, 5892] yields 22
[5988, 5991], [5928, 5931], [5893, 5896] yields 12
